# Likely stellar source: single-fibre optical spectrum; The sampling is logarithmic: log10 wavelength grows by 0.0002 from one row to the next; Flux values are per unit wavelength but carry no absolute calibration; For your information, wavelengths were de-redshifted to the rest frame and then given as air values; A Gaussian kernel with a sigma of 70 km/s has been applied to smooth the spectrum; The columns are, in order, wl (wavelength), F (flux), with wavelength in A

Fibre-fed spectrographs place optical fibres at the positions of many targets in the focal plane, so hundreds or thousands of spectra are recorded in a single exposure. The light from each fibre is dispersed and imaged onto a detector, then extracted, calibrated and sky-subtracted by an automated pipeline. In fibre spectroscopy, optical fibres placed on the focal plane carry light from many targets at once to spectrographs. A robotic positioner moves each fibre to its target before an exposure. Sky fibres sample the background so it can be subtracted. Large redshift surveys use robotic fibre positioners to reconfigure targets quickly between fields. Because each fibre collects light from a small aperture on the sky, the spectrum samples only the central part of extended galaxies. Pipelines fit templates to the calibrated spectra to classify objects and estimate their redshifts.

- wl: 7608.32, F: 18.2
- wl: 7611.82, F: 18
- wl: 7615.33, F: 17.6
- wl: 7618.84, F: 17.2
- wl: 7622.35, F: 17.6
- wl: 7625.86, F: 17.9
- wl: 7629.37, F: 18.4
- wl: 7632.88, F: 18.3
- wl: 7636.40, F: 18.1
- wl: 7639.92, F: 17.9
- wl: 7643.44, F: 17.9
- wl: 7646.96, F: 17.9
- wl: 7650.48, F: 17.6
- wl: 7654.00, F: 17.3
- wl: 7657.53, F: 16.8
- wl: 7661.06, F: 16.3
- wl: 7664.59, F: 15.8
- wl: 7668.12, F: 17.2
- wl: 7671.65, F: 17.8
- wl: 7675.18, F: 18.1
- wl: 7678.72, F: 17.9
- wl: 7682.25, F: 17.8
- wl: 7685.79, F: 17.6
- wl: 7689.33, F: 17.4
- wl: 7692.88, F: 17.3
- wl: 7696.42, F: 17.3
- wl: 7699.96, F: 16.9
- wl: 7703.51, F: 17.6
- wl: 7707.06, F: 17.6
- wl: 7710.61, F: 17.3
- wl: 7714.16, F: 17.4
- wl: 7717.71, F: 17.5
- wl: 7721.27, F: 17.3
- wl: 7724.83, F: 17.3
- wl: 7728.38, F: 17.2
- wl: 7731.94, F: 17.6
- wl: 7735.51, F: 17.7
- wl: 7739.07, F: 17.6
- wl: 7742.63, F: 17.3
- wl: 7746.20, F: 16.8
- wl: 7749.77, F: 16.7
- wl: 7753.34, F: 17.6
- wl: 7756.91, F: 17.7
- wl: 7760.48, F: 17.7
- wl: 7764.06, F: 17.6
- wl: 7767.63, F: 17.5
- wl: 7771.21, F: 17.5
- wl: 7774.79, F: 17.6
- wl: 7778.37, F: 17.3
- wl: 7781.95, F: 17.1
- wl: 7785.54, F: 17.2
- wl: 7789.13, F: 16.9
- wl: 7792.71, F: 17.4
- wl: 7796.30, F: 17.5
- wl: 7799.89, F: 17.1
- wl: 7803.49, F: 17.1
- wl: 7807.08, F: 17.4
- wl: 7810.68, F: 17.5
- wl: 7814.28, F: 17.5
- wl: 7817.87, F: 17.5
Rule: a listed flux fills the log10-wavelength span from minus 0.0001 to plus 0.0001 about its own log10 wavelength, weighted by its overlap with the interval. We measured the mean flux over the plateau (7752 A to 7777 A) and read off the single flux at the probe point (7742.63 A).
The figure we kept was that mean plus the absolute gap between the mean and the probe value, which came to 17.90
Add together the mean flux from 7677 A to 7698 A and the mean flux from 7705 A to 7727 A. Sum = 35.0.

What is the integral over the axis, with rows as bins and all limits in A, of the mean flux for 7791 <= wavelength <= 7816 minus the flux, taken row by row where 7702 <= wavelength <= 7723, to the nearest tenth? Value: -2.0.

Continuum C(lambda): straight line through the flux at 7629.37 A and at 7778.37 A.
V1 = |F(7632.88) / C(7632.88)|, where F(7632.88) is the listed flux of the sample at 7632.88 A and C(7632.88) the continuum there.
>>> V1 0.996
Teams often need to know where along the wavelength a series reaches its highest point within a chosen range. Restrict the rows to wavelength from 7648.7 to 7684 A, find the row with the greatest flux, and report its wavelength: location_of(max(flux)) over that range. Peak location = 7675.18 A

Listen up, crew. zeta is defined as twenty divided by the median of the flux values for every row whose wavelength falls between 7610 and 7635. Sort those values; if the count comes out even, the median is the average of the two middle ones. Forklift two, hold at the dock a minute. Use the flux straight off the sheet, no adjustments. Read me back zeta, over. 1.12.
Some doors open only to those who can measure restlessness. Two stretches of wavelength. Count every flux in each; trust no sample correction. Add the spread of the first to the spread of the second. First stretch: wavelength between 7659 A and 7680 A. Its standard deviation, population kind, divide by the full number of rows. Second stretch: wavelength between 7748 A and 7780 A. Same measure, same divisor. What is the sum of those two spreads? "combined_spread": 1.15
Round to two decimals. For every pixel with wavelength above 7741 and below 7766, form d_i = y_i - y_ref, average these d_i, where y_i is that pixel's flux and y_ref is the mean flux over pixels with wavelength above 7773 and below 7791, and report 0.12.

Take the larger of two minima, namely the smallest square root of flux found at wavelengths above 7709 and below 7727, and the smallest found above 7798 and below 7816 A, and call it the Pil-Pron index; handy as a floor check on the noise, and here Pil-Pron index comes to 4.16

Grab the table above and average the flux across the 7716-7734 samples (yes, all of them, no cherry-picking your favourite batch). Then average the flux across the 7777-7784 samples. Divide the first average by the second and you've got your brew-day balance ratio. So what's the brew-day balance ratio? 1.01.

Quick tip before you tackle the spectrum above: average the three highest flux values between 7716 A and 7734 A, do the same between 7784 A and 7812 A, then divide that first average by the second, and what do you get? 1.00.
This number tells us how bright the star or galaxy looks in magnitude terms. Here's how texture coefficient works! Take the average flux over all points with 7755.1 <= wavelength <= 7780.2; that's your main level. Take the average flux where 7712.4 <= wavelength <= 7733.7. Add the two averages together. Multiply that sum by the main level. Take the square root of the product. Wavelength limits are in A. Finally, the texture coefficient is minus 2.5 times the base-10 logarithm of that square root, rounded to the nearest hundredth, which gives -3.48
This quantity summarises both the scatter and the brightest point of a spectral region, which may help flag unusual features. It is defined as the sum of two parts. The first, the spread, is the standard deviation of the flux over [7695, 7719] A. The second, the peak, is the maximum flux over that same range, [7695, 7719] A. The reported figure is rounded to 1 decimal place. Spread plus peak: 17.8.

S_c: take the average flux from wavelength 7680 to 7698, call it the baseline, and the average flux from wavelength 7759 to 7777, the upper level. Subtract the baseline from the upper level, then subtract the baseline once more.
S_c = -17.4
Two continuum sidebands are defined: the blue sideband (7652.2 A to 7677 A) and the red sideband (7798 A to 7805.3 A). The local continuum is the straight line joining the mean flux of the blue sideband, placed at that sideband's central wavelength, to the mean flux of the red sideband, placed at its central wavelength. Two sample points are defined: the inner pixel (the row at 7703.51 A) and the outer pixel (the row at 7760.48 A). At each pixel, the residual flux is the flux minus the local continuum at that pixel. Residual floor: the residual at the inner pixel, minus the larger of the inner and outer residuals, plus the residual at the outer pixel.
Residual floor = 0.54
